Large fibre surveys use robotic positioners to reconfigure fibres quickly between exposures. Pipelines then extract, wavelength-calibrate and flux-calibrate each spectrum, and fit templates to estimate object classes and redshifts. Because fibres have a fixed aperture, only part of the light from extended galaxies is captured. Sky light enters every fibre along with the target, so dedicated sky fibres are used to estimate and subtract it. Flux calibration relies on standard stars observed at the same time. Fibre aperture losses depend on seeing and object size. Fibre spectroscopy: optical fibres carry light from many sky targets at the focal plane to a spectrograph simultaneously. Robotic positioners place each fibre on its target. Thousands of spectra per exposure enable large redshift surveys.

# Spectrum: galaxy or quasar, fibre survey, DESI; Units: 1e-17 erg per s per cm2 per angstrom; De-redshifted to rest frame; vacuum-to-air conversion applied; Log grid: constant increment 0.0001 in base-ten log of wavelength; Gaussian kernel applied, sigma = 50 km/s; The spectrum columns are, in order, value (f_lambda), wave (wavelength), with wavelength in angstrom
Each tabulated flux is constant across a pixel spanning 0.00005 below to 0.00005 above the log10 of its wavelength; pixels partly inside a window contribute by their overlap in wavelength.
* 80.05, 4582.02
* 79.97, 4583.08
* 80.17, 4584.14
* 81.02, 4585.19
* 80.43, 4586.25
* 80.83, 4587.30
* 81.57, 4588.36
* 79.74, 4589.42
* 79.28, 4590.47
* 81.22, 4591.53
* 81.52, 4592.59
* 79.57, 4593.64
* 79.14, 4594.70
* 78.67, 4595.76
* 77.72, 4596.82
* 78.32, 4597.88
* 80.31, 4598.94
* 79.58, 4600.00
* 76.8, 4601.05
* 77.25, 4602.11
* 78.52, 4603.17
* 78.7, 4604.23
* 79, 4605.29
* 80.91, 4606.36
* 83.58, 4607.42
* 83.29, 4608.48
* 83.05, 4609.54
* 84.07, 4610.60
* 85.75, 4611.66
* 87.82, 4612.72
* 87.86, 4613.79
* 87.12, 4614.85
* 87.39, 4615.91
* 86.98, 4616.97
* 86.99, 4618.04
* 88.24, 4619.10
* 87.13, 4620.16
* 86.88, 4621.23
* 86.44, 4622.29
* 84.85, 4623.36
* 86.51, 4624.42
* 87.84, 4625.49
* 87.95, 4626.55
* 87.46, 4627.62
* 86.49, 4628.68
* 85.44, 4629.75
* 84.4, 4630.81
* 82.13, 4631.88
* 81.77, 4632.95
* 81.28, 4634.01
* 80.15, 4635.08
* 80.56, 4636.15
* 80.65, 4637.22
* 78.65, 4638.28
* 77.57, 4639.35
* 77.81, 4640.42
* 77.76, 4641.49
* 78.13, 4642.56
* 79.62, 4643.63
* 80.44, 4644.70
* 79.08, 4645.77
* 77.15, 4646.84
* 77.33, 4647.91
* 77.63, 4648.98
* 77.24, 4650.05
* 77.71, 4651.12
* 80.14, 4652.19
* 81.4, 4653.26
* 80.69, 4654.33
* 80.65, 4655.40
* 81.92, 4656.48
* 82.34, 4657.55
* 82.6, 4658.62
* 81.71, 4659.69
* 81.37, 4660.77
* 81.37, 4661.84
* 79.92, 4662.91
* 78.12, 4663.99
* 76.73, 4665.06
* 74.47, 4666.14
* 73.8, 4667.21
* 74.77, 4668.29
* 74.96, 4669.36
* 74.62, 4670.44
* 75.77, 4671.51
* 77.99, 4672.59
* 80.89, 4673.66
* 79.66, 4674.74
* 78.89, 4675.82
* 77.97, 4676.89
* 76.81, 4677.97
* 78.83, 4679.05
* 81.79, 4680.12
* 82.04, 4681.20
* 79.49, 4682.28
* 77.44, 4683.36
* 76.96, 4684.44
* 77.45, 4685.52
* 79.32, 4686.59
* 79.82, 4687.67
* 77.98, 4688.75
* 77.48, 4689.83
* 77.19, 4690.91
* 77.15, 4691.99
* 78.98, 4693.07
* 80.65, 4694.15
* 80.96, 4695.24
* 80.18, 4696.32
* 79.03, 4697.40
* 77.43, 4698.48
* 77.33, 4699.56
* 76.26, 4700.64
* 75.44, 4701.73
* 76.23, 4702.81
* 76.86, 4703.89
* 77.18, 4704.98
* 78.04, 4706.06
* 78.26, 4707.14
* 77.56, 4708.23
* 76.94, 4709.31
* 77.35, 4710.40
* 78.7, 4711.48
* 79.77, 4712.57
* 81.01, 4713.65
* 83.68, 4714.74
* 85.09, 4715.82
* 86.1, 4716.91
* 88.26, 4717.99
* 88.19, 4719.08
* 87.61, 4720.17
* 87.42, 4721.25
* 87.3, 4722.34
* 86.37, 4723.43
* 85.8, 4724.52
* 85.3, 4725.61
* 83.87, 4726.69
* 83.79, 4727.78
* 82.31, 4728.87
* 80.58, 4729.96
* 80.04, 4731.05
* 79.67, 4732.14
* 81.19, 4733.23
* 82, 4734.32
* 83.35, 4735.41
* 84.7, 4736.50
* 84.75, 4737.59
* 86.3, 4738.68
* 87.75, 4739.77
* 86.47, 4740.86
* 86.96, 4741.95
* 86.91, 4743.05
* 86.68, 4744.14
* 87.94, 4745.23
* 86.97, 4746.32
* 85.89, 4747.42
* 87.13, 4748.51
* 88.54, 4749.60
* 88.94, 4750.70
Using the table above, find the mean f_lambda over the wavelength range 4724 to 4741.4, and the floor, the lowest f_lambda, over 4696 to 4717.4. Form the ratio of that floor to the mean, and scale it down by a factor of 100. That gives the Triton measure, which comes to 0.0090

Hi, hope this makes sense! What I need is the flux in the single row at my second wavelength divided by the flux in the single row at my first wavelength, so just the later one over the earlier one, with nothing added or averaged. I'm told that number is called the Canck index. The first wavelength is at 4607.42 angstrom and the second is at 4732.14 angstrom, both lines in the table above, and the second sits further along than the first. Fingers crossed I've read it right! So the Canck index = 0.95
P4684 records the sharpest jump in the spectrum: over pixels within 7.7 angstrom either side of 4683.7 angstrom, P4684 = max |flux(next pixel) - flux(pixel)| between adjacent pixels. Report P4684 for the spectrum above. 3.0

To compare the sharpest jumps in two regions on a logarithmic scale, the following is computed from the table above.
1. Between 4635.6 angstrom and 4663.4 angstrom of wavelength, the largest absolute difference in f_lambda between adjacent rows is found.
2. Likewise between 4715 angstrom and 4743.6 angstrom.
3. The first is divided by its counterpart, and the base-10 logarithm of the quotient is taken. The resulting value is 0.051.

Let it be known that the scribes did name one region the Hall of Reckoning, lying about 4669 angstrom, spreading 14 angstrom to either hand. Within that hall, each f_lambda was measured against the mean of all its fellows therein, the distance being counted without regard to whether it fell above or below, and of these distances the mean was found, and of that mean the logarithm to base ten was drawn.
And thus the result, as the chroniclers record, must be 0.38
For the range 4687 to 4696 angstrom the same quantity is 0.12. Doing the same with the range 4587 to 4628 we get 0.54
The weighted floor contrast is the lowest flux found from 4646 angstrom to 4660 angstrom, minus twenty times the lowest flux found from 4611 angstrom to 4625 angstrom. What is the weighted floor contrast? -1620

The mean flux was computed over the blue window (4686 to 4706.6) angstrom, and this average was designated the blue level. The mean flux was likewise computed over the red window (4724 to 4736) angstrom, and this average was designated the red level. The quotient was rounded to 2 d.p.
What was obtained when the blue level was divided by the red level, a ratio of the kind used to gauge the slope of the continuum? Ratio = 0.95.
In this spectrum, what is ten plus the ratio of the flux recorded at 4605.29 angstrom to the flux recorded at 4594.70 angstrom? 11.0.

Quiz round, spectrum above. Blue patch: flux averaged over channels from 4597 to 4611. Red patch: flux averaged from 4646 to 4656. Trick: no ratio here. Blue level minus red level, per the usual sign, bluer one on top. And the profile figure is 1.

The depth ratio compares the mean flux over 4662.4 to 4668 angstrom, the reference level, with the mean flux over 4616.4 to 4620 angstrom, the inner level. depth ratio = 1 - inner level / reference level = -0.14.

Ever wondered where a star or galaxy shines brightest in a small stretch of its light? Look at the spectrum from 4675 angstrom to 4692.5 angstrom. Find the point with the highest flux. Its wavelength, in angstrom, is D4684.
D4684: 4681.20 angstrom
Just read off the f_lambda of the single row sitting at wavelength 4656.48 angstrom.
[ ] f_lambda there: 81.92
